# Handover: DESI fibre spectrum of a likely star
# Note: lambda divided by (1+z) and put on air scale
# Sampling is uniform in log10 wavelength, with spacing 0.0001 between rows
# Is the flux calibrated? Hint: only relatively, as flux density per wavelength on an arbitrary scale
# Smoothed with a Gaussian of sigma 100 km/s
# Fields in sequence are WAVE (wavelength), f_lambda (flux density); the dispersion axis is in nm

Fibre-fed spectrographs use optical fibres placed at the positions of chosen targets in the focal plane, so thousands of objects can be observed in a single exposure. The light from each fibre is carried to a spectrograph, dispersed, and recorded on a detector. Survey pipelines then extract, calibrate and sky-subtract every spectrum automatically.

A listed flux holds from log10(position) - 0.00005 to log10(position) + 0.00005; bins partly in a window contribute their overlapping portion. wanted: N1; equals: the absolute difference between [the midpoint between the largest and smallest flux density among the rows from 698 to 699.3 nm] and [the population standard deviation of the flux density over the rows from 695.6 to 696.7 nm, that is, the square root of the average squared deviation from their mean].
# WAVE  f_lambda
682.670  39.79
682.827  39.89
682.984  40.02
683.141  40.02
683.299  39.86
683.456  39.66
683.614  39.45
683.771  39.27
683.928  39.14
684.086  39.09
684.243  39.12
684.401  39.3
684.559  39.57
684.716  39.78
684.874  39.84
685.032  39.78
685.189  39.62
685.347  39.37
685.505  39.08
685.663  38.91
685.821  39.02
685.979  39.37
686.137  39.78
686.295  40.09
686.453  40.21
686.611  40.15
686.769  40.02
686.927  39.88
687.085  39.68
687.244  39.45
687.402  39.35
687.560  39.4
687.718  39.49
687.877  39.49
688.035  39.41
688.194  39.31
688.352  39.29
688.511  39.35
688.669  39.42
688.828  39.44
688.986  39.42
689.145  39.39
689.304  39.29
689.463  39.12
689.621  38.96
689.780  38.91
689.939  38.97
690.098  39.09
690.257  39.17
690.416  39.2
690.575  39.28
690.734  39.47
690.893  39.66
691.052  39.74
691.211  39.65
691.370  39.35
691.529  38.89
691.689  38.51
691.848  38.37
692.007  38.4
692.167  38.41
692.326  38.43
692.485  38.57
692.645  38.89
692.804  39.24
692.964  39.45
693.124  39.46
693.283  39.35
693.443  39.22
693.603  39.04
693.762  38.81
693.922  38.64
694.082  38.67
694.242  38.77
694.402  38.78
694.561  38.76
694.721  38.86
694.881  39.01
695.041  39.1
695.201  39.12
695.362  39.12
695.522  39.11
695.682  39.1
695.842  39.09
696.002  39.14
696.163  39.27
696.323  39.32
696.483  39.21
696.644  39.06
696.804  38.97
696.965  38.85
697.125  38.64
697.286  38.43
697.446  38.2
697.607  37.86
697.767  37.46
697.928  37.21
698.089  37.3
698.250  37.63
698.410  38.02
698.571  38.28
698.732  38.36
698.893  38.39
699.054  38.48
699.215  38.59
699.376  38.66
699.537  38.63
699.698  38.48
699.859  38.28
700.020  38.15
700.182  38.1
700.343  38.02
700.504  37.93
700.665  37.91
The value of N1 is 37.9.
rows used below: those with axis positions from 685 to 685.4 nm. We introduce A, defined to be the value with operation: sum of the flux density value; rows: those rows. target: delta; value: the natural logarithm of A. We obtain 4.78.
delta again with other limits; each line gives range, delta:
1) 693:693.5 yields 4.77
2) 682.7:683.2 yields 4.79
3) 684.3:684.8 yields 4.78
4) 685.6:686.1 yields 4.76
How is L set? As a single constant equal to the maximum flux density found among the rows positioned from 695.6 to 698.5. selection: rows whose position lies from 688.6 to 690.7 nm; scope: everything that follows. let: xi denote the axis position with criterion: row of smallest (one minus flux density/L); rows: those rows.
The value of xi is 688.828 nm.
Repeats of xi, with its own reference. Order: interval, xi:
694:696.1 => 696.002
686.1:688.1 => 686.453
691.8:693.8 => 693.124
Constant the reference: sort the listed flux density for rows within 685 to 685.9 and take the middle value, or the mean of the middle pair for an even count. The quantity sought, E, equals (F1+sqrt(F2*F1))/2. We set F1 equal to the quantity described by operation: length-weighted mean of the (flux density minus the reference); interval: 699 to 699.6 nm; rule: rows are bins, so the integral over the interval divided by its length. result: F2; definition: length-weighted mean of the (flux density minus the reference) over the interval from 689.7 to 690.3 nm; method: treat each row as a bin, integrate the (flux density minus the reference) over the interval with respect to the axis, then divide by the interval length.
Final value -0.14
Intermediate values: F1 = -0.6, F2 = -0.20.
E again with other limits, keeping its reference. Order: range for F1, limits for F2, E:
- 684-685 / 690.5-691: 0.24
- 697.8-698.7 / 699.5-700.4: -0.15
